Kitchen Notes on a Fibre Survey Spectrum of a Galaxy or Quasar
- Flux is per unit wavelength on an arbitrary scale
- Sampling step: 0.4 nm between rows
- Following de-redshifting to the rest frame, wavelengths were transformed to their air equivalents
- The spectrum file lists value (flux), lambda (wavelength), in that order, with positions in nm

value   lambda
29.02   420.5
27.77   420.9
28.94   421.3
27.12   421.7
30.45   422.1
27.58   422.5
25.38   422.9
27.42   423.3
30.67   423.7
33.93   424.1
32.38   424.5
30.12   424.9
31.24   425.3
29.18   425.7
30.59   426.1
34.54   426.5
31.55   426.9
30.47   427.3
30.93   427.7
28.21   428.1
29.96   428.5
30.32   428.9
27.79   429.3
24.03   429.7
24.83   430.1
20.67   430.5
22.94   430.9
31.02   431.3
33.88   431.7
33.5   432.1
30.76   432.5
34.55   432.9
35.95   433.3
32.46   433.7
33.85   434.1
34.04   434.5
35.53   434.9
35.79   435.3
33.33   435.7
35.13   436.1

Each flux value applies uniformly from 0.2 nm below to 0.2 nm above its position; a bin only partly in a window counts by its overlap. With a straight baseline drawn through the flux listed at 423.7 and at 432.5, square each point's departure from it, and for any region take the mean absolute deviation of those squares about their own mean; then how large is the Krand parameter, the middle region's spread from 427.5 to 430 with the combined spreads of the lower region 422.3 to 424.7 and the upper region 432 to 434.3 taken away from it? -1.5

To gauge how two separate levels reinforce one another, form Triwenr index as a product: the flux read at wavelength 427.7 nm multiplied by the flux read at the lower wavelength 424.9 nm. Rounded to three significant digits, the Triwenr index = 932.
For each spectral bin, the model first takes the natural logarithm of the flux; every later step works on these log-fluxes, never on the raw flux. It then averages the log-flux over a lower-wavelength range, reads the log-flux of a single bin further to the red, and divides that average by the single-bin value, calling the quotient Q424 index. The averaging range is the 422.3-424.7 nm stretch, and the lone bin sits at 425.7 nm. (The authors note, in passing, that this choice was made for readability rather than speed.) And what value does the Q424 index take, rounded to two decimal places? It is 1.00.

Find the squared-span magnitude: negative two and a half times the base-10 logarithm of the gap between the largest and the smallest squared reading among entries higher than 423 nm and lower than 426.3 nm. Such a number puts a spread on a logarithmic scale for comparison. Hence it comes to -6.50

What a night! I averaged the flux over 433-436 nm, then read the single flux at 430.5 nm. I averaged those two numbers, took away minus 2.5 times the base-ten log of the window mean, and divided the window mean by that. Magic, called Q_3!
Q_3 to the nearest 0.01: 1.10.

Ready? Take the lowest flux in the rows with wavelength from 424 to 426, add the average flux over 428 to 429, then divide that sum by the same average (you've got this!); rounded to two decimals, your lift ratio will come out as 1.99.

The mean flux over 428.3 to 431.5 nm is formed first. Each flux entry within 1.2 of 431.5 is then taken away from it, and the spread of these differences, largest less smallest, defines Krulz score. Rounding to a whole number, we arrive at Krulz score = 13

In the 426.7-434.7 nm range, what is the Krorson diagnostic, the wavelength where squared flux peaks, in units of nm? 433.3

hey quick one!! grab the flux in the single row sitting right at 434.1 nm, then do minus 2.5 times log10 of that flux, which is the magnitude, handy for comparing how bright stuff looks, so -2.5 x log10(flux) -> -3.82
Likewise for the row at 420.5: -3.66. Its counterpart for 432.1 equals -3.81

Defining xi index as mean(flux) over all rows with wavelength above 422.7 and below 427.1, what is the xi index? 30.6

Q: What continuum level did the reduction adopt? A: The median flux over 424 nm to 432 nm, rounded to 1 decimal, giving 30.4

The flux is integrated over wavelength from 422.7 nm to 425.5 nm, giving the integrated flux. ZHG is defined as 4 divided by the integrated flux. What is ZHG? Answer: 0.047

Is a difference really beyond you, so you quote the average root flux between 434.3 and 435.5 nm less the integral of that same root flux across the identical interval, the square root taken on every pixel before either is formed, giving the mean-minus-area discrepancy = -1.19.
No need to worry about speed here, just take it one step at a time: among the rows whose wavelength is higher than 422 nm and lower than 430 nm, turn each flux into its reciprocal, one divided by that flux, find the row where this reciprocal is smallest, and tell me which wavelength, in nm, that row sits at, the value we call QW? 426.5 nm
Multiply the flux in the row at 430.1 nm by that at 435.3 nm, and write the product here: 889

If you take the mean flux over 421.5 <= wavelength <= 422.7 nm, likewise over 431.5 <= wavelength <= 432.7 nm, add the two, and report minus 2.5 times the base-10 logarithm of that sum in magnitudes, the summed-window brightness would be -4.47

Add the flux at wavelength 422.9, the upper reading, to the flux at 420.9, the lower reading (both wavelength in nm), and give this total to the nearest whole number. 53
